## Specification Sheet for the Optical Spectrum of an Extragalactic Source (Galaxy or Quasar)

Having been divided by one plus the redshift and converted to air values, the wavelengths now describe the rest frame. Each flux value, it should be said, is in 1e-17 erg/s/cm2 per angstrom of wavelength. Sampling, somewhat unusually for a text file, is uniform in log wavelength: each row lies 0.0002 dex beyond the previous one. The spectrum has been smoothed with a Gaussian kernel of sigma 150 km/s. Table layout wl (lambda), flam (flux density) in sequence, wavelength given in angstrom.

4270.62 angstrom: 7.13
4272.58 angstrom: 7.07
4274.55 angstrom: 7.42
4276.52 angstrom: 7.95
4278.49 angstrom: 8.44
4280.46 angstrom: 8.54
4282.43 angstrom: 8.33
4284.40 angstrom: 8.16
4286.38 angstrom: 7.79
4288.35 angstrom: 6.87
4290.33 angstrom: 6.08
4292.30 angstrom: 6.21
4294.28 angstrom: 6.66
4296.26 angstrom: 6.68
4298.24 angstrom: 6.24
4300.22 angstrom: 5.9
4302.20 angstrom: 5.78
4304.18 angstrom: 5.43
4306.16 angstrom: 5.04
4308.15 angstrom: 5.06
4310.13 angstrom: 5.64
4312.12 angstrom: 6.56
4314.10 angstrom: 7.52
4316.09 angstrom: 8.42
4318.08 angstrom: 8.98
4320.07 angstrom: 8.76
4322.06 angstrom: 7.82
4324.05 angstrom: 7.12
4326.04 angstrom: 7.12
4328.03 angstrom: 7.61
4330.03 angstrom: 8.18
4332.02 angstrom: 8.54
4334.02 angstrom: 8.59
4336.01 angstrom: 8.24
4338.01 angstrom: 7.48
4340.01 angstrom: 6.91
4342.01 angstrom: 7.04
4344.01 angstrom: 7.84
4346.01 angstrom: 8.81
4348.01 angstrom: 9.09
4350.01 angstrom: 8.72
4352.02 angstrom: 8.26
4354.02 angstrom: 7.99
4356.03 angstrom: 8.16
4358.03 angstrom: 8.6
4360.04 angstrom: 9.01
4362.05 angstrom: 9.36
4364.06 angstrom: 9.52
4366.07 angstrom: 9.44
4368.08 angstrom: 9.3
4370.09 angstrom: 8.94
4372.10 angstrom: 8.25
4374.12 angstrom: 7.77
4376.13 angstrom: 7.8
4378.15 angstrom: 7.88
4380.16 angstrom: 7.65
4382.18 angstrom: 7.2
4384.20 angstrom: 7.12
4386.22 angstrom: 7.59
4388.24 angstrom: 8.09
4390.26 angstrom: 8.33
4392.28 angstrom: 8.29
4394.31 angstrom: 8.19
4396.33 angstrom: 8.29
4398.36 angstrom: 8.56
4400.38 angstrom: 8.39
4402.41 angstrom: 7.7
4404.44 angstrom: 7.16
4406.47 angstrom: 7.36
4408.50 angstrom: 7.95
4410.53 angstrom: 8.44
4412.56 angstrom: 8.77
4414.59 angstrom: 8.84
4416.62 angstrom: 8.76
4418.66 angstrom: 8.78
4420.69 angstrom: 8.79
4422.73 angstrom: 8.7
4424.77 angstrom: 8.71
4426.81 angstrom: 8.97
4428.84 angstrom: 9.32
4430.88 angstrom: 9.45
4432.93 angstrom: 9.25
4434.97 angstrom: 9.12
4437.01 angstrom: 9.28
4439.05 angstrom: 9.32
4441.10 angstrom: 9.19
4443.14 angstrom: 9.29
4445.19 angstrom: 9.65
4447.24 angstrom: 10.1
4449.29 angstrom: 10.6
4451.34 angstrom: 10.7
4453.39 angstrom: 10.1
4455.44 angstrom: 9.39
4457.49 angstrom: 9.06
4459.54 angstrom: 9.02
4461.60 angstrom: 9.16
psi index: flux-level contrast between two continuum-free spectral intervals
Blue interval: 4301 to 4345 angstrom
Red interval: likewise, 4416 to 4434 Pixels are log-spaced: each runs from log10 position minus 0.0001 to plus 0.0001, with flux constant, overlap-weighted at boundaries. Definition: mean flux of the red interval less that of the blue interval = 1.7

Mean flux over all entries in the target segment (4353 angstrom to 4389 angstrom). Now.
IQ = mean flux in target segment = 8.3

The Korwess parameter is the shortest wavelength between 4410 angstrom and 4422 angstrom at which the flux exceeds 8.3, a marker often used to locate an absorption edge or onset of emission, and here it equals 4410.53 angstrom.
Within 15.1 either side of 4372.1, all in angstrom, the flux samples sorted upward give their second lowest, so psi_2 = 7.2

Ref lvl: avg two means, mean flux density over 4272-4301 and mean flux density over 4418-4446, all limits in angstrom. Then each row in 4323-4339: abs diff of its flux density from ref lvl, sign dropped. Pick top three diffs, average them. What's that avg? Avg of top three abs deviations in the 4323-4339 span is 0.94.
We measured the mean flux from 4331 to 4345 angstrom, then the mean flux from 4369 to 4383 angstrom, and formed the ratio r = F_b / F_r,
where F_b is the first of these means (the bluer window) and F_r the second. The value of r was 0.98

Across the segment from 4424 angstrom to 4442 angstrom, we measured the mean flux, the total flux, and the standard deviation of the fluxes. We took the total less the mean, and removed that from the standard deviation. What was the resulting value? -73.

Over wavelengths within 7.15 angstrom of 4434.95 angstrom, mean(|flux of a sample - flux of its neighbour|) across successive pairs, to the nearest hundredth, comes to 0.13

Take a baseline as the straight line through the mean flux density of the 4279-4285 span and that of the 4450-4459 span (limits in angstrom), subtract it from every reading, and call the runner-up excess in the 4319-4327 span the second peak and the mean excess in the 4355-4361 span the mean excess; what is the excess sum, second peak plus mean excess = -1.3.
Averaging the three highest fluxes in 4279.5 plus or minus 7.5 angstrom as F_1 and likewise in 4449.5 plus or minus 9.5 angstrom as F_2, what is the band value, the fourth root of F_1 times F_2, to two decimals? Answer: 3.07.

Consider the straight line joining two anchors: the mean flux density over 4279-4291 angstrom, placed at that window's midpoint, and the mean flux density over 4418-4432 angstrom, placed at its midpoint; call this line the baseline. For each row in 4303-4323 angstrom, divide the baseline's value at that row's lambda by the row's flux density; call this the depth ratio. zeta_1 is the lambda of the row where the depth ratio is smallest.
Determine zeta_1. 4318.08 angstrom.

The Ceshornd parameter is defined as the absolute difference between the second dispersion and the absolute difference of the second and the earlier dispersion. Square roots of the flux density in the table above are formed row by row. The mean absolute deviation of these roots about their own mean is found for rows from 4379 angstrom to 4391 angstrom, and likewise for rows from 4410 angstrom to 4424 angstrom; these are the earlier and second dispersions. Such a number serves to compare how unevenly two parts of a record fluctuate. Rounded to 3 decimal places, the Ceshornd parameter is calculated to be 0.035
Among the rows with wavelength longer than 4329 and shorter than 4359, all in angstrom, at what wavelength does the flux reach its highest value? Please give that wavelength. 4348.01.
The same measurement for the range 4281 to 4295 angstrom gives 4282.43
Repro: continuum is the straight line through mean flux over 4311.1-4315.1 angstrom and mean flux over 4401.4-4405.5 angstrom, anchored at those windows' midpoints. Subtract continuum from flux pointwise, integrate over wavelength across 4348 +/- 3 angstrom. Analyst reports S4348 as 10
